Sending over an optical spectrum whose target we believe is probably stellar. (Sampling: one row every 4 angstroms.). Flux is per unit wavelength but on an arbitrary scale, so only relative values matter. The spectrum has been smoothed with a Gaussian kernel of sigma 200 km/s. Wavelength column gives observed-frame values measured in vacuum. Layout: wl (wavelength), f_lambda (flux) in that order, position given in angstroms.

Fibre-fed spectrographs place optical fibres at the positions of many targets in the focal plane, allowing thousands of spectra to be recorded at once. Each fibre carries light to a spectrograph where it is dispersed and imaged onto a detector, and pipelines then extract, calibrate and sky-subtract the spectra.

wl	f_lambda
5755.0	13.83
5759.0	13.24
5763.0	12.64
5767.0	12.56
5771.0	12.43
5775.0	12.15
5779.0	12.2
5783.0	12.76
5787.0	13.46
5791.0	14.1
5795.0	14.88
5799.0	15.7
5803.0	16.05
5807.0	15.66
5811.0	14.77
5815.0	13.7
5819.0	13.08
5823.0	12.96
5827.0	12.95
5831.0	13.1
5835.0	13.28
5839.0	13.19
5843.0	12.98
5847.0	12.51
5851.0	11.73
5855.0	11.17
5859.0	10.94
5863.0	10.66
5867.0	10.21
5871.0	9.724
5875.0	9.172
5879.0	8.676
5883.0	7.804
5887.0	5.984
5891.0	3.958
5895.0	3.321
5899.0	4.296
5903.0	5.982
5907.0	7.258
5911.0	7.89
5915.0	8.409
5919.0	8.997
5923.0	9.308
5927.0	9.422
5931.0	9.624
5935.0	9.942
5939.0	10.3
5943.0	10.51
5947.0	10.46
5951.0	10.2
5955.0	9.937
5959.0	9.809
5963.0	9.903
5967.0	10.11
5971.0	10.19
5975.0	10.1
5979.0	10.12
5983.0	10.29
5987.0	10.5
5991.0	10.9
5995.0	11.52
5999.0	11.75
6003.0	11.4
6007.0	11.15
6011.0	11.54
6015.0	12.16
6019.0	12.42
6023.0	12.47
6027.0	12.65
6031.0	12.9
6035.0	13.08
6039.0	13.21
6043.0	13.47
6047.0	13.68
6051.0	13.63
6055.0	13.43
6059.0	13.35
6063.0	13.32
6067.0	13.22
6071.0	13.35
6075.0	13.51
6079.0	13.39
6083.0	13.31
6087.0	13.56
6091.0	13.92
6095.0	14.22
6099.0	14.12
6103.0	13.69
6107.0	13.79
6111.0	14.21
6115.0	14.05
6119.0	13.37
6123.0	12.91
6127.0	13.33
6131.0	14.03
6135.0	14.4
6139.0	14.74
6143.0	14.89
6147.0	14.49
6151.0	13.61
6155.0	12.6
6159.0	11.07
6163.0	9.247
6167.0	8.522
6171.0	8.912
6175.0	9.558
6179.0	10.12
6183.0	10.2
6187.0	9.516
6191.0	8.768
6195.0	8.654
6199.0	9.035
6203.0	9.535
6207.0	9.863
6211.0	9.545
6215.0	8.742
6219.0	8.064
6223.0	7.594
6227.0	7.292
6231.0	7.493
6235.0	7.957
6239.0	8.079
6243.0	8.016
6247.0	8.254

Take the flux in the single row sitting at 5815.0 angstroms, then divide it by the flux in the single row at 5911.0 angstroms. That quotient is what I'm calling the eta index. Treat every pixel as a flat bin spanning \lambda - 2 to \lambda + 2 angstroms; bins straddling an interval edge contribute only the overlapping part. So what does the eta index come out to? 1.7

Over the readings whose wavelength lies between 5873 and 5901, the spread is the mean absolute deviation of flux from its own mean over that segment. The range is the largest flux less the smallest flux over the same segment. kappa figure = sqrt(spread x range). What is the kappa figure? 3.5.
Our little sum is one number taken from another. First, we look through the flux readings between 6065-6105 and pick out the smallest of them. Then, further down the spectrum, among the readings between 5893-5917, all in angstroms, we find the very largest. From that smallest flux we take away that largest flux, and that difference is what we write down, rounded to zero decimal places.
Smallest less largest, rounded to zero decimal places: 5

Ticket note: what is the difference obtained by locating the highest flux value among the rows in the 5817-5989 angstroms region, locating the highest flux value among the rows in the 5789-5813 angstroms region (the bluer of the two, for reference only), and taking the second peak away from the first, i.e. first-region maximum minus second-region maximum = -2.8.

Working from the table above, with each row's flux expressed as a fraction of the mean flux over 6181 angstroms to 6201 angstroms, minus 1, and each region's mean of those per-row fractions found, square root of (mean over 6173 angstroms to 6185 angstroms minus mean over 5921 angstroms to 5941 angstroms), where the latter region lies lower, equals 0.16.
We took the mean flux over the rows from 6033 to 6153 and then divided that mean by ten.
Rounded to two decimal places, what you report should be 1.37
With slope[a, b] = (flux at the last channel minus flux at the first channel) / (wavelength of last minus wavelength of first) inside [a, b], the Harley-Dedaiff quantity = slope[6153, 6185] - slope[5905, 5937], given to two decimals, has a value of -0.18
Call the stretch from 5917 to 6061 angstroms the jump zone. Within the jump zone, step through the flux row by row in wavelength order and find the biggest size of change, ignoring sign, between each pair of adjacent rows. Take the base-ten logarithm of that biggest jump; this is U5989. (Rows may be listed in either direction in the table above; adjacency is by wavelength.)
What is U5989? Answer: -0.21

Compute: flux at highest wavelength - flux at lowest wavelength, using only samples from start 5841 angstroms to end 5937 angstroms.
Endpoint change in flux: -3.0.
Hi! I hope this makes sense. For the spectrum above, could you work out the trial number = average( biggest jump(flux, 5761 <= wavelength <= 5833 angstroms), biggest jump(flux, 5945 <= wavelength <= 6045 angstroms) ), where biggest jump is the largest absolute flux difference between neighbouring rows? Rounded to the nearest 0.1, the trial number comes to 0.8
